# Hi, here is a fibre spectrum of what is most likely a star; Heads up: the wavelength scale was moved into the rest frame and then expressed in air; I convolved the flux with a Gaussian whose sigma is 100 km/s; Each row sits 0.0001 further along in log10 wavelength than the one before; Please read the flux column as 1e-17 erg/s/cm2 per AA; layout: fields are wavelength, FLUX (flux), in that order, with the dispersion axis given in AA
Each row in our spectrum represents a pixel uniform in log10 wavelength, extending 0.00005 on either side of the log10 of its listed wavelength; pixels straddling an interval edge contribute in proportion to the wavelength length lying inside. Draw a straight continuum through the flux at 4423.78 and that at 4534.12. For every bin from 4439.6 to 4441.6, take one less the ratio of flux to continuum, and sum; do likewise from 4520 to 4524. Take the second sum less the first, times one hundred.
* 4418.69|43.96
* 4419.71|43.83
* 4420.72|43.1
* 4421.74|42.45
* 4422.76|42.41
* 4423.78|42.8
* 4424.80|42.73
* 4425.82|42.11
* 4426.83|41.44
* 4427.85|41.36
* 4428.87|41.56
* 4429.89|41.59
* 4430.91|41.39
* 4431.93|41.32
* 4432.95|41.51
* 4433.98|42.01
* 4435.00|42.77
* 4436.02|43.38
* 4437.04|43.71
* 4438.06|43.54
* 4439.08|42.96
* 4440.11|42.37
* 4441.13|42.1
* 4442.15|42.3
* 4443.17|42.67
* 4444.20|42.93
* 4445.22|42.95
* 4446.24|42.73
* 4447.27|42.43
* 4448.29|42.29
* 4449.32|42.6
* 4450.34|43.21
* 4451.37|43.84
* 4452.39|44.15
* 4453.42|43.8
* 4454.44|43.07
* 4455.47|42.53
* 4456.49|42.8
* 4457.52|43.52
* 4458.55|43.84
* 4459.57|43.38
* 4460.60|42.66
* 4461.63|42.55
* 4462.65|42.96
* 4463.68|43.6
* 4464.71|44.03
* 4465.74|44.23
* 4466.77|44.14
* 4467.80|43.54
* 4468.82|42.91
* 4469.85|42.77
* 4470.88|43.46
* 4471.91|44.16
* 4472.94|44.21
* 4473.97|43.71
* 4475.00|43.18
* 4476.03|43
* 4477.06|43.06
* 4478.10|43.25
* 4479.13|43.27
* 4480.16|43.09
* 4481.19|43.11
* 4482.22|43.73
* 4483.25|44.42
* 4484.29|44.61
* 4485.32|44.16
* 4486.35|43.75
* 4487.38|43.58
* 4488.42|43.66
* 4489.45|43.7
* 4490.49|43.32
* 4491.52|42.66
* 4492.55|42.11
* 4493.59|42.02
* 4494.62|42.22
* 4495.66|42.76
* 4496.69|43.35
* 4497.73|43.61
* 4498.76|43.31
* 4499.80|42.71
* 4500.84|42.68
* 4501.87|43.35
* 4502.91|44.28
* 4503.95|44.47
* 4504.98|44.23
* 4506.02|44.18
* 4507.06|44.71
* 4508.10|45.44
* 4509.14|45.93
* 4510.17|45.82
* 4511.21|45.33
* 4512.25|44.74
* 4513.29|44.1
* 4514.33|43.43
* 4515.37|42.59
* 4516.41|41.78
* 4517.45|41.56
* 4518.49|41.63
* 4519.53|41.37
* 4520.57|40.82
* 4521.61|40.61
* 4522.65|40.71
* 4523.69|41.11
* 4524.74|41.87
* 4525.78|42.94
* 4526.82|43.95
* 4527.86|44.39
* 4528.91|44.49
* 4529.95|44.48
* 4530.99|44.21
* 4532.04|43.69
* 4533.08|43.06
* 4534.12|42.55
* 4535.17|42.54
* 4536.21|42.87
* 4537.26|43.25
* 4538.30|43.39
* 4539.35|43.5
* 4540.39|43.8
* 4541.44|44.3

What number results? 14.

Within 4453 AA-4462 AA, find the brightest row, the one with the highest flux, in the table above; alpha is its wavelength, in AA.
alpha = 4458.55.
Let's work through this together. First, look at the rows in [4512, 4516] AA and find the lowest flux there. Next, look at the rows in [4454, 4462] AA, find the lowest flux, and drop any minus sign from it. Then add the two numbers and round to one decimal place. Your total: 85.1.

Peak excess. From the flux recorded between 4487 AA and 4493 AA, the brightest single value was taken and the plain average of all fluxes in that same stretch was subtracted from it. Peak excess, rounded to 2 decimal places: 0.53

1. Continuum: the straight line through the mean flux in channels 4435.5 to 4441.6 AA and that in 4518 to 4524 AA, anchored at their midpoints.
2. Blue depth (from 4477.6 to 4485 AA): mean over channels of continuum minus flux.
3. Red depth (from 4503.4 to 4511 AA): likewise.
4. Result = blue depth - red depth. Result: 1.9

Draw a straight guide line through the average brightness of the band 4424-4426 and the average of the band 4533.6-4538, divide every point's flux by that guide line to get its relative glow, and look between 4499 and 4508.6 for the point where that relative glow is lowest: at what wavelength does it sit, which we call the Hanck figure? 4500.84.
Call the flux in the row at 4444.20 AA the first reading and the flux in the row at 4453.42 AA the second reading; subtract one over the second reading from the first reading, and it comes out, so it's 42.9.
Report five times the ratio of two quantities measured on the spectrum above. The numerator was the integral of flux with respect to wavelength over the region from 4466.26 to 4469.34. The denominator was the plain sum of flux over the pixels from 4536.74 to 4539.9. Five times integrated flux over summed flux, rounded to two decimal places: 5.16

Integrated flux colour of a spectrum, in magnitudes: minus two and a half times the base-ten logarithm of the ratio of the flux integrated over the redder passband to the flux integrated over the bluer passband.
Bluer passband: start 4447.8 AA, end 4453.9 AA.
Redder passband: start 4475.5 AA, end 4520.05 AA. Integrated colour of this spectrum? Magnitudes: -2.2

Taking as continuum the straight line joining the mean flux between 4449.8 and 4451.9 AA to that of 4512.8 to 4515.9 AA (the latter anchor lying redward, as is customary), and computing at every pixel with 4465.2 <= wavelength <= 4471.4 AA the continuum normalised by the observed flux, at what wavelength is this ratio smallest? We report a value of 4465.74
